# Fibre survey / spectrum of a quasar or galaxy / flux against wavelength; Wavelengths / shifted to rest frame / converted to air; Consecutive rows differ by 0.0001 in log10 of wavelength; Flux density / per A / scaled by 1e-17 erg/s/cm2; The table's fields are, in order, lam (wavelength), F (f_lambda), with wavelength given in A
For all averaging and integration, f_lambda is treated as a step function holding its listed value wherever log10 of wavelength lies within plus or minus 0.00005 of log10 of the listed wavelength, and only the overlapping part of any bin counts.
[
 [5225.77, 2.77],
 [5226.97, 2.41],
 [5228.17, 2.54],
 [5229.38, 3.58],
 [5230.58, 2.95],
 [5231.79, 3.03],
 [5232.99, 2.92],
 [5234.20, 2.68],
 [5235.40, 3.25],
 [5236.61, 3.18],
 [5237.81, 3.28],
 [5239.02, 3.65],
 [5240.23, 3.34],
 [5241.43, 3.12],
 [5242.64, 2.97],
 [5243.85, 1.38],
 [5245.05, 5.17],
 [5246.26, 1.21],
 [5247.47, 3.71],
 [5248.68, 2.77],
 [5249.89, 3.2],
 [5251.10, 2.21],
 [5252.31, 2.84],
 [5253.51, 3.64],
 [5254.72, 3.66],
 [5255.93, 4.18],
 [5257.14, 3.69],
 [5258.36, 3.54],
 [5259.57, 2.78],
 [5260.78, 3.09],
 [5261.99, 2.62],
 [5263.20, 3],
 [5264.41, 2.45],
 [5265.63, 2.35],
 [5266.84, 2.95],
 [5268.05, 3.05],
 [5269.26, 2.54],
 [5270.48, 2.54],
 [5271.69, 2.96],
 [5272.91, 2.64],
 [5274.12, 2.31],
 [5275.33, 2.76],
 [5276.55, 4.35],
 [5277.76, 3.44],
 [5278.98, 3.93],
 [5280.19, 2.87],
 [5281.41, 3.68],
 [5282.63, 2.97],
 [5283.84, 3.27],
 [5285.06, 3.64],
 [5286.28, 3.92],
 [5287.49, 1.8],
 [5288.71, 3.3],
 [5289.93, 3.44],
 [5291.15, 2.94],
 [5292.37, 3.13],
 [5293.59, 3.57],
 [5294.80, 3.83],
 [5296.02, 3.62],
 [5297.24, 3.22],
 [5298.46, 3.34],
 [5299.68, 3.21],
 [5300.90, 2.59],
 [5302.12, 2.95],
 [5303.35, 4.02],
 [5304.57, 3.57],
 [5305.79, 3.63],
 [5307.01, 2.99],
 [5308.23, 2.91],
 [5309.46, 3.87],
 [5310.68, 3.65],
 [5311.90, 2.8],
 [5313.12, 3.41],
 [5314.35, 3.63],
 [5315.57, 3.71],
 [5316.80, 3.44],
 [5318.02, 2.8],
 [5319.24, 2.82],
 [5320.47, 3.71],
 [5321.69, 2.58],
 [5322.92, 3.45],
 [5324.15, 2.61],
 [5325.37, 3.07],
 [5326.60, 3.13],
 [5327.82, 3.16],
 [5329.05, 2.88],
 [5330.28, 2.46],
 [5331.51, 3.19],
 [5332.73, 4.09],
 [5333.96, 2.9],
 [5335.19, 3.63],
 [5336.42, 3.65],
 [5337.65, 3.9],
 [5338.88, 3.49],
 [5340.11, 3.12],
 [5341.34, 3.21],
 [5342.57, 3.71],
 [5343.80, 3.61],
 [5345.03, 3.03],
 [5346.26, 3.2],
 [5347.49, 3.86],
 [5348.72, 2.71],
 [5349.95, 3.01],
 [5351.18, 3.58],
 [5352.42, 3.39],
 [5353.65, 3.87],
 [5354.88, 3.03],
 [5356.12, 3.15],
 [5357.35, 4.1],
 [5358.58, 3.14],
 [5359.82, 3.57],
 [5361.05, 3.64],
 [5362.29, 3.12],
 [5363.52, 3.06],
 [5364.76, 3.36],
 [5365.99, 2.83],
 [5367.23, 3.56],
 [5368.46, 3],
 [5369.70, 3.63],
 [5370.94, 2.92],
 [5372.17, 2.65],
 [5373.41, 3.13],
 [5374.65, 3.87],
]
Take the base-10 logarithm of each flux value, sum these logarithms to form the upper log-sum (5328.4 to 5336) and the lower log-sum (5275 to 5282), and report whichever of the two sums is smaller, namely 2.99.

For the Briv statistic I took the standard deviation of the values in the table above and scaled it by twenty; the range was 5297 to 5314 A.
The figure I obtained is 8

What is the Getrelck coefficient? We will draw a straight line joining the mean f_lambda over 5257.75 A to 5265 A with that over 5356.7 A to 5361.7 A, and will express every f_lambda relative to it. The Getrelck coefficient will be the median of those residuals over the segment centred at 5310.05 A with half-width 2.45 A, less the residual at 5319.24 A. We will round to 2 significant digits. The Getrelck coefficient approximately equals 0.53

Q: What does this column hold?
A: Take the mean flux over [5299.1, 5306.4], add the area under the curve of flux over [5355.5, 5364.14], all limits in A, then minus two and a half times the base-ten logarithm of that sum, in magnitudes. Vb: -3.8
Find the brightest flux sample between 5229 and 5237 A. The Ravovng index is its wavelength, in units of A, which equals 5229.38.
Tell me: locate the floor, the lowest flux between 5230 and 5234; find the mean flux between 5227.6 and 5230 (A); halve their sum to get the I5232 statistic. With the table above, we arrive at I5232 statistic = 3.0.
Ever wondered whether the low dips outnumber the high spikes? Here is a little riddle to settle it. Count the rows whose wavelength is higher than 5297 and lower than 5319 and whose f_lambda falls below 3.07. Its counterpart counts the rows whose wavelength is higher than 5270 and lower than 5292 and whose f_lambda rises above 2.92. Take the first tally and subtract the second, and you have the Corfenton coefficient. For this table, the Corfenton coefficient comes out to -6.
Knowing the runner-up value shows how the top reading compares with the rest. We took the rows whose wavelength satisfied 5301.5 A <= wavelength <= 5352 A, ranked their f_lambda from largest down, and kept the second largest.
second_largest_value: 4.02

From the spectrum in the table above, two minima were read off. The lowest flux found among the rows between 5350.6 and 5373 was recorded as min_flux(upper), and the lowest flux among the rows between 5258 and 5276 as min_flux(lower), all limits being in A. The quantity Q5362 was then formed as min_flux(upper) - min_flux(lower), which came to 0.3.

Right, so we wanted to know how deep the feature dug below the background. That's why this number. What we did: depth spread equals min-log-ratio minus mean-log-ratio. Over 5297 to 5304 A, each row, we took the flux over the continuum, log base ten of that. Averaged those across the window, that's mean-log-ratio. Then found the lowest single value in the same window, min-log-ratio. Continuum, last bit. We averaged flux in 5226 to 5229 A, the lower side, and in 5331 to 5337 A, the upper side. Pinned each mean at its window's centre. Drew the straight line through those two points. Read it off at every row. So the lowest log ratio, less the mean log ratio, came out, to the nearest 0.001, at -0.092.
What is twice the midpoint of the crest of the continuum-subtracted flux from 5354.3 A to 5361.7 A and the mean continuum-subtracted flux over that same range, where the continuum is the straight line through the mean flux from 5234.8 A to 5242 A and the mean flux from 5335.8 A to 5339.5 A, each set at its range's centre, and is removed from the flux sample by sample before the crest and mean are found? 0.0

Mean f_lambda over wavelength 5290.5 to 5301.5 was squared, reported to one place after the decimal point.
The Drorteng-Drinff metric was 10.7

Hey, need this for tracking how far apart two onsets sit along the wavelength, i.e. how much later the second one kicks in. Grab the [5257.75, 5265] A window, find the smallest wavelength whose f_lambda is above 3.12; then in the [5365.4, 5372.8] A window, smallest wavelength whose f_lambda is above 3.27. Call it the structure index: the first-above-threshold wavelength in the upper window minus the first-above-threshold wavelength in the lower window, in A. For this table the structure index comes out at 108.9 A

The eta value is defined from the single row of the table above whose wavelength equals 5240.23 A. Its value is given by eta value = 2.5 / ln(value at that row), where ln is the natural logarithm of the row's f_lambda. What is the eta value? 2.07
